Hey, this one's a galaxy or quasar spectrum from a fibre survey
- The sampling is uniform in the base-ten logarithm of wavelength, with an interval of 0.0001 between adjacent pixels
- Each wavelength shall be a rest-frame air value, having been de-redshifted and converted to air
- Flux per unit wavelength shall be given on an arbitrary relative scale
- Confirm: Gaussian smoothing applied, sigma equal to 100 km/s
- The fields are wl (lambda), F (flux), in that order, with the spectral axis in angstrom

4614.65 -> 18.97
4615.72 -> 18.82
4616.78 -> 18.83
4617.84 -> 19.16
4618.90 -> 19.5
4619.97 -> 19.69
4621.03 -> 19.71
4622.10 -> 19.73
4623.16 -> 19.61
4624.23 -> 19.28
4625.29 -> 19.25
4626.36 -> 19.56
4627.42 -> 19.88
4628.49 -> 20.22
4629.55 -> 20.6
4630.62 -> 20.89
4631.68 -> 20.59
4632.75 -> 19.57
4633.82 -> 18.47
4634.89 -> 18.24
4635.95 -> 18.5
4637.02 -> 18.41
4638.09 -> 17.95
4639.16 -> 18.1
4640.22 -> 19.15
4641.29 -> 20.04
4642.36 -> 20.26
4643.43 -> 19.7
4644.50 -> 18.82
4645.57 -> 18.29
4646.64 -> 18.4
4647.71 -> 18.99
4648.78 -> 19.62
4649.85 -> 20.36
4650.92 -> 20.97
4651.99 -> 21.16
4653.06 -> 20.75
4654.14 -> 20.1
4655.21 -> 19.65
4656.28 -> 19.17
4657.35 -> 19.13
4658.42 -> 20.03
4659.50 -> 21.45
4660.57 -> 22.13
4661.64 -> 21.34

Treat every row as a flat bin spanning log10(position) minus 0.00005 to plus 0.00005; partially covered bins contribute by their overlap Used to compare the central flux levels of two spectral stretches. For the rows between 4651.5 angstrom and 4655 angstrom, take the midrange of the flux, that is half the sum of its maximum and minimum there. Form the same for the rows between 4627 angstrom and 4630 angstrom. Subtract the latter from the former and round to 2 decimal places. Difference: 0.39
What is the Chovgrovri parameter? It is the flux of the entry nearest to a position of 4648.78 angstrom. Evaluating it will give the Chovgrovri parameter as 19.62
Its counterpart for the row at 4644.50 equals 18.82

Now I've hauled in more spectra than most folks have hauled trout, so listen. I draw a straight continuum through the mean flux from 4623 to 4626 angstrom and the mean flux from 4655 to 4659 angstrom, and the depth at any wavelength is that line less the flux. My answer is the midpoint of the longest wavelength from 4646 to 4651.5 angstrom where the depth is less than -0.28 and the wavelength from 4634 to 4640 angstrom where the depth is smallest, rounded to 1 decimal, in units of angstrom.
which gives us 4643.4 angstrom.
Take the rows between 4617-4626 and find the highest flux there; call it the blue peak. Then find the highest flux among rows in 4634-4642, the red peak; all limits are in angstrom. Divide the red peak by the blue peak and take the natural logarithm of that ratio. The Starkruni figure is 0.016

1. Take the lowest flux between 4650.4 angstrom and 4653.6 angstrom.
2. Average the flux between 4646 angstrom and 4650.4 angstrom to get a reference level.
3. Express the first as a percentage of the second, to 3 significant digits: 107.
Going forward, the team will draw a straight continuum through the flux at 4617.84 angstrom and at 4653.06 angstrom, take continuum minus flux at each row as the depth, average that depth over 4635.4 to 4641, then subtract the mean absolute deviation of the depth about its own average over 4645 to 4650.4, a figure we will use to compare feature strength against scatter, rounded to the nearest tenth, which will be 1.0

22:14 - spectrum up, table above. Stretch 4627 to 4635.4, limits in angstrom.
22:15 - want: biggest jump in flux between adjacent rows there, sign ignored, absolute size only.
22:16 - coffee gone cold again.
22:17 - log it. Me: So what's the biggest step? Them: 1.1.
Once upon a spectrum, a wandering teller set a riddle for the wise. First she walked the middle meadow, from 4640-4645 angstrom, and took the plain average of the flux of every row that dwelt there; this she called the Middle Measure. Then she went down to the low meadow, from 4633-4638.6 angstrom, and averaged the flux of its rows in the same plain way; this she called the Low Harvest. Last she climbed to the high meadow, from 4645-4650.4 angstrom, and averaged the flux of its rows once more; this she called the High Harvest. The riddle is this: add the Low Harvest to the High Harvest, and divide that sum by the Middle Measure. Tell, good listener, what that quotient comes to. 1.91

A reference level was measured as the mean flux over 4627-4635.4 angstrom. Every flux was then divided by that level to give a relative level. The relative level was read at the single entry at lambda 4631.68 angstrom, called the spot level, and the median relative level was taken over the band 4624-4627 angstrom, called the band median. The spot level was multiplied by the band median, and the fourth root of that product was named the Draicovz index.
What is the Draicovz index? 1.00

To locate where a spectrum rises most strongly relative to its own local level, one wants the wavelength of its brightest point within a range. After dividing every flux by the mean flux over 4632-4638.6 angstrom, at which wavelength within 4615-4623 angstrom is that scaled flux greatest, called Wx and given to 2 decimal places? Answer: 4622.10 angstrom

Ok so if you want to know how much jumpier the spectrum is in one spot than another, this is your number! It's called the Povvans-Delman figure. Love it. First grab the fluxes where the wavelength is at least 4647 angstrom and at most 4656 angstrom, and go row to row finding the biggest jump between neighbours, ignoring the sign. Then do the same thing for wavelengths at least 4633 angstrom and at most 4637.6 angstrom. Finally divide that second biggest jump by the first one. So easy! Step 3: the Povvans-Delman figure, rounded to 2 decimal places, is 0.35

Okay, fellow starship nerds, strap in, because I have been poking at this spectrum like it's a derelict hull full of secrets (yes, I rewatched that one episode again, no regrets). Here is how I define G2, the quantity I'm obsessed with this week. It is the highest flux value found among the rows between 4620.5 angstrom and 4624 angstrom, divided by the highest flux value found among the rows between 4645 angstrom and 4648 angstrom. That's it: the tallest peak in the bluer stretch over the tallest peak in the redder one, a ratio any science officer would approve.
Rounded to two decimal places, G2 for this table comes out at 1.04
